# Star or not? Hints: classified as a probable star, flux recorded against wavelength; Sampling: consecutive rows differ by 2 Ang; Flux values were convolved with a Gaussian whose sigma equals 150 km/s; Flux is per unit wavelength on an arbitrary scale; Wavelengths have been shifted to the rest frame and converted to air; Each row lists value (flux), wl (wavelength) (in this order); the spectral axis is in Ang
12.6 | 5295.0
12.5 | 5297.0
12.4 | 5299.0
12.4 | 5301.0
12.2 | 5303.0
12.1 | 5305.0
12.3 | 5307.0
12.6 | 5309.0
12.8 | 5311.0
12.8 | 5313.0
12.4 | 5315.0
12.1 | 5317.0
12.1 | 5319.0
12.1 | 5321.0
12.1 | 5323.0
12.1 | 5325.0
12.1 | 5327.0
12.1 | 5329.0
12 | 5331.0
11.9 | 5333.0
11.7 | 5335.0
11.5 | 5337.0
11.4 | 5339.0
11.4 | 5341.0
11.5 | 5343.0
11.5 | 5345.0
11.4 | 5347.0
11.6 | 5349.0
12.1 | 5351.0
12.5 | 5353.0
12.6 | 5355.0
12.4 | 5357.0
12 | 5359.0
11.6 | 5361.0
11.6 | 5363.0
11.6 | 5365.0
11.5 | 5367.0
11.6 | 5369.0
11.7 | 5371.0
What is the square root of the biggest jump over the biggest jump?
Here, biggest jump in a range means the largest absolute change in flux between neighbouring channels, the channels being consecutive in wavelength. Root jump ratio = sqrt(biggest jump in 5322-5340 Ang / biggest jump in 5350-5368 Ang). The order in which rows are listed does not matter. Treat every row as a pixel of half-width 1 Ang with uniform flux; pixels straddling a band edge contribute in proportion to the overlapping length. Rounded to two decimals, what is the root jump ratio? 0.71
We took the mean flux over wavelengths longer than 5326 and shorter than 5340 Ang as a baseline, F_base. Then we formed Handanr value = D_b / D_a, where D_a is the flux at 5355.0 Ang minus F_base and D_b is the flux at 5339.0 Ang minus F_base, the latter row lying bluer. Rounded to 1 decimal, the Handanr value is -0.5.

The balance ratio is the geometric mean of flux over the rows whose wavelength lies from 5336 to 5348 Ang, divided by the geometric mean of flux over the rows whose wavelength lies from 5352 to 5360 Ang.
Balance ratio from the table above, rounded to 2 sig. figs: 0.93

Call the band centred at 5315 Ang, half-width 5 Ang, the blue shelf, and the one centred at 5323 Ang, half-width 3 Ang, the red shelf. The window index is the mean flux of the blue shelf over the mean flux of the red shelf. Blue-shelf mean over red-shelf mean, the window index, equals 1.03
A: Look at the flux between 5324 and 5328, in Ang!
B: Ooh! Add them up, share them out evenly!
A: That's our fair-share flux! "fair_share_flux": 12.1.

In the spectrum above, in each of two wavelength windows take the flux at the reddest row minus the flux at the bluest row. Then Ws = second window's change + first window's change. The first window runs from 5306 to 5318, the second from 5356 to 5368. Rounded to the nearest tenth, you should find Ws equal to -1.1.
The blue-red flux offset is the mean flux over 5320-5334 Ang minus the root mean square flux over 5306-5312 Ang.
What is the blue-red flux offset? -0.51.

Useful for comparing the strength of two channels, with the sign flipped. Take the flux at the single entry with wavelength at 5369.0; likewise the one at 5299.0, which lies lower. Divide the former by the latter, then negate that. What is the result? -0.935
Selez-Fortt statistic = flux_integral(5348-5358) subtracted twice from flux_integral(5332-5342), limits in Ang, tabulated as -129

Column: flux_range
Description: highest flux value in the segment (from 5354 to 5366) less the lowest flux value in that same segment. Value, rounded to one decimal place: 1.0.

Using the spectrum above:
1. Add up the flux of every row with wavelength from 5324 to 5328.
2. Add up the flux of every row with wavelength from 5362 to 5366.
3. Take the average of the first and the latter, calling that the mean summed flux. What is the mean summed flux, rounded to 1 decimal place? 23.7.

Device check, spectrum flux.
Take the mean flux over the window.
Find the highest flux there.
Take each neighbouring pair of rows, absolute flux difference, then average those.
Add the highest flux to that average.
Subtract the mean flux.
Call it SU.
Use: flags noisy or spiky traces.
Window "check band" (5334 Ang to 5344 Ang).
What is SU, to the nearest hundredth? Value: 0.30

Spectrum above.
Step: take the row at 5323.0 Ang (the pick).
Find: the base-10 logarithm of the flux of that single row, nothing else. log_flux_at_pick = 1.083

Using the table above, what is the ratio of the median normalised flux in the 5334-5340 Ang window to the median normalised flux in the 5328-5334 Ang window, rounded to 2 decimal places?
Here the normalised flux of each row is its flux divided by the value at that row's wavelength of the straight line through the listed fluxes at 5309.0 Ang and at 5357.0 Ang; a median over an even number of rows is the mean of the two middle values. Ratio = 0.96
